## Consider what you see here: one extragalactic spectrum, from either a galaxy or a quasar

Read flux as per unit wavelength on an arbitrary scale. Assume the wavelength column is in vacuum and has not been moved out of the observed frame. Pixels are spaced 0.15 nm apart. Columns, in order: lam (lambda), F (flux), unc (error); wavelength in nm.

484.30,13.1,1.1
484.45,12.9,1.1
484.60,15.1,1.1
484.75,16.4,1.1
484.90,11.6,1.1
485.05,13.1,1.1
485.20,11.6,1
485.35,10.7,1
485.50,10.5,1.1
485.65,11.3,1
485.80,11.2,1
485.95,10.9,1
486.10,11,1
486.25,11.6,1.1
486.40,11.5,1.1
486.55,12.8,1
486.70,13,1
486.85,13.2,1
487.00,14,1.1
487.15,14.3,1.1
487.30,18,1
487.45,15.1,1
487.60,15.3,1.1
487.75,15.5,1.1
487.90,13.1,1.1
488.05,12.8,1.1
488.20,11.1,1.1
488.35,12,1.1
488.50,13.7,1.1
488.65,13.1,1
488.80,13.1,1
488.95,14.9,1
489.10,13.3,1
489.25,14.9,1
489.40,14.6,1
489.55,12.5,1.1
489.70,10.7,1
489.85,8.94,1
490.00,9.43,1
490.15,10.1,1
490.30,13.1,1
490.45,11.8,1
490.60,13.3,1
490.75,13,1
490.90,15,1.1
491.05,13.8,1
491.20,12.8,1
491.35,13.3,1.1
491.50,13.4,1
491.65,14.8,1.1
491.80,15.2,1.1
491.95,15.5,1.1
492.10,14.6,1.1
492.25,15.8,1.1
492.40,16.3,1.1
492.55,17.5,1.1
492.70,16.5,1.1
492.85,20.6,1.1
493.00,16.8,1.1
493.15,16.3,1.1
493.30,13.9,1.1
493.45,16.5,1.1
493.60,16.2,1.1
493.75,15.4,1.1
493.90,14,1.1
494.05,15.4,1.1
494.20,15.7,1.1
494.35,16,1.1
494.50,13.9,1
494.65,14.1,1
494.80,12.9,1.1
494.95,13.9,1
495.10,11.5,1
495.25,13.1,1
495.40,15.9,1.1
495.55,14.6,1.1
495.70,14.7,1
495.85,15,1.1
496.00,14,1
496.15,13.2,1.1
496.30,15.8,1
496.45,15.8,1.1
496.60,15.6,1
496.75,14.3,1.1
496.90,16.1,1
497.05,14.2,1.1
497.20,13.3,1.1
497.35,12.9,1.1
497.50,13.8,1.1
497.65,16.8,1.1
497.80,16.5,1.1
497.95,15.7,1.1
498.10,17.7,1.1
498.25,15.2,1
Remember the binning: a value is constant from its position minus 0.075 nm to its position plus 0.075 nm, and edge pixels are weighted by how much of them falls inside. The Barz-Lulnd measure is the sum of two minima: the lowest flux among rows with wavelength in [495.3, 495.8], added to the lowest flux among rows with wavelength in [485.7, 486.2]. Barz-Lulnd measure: 25.5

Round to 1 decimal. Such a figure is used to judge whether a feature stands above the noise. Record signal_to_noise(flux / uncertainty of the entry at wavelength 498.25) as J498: 15.2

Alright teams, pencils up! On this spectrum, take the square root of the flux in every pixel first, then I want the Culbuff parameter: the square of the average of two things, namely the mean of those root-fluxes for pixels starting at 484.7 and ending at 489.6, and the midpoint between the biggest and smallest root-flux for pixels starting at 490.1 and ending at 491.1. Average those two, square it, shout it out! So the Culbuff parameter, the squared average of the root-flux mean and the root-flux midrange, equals 12.72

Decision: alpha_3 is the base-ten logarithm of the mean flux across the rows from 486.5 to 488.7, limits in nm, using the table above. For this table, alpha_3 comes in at 1.140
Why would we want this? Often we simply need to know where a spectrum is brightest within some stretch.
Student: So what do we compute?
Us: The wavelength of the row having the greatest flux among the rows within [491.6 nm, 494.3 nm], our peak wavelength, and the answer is 492.85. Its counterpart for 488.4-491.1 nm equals 490.90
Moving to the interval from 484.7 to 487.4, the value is 487.30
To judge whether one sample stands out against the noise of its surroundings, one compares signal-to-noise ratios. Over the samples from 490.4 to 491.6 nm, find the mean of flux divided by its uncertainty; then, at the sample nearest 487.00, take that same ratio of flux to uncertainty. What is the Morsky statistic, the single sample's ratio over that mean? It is 0.98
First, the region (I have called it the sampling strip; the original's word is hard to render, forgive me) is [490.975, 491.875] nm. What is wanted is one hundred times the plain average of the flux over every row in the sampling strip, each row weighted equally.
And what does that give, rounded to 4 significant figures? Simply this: 1388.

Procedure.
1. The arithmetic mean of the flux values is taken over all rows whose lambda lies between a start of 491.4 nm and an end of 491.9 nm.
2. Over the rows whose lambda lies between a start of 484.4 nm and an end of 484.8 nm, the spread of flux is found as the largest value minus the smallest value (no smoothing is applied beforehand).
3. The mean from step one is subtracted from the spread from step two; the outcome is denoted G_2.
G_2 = -11.0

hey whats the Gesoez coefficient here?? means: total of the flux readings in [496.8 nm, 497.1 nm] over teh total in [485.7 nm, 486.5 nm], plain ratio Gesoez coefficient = 0.5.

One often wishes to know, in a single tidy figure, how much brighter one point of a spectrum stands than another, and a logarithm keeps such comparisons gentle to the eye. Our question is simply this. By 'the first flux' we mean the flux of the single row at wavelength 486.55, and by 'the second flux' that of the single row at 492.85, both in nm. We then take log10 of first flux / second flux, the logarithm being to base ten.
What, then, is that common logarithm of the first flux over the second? -0.21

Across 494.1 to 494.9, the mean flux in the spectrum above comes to 14.5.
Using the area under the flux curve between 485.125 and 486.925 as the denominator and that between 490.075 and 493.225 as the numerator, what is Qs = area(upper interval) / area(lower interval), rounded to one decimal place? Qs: 2.2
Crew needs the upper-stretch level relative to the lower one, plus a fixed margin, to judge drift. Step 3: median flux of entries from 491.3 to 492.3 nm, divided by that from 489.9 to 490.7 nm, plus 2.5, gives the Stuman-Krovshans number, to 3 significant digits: 3.75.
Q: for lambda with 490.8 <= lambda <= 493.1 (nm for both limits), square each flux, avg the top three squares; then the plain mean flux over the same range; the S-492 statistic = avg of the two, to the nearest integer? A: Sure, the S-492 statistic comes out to 177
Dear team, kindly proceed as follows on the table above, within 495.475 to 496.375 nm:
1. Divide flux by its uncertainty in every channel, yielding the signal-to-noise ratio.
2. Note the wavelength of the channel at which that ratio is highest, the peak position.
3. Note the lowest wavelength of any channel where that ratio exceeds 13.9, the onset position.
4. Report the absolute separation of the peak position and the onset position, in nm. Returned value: 0.60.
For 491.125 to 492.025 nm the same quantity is 0.00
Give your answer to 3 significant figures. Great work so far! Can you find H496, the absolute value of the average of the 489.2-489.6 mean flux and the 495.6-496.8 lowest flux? 13.6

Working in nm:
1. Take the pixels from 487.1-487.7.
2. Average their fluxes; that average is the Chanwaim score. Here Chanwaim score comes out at 15.7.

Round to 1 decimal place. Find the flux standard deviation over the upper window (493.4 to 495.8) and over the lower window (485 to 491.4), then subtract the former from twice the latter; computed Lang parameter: 2.2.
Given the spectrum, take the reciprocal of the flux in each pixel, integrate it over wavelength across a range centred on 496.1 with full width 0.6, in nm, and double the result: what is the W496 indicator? 0.083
